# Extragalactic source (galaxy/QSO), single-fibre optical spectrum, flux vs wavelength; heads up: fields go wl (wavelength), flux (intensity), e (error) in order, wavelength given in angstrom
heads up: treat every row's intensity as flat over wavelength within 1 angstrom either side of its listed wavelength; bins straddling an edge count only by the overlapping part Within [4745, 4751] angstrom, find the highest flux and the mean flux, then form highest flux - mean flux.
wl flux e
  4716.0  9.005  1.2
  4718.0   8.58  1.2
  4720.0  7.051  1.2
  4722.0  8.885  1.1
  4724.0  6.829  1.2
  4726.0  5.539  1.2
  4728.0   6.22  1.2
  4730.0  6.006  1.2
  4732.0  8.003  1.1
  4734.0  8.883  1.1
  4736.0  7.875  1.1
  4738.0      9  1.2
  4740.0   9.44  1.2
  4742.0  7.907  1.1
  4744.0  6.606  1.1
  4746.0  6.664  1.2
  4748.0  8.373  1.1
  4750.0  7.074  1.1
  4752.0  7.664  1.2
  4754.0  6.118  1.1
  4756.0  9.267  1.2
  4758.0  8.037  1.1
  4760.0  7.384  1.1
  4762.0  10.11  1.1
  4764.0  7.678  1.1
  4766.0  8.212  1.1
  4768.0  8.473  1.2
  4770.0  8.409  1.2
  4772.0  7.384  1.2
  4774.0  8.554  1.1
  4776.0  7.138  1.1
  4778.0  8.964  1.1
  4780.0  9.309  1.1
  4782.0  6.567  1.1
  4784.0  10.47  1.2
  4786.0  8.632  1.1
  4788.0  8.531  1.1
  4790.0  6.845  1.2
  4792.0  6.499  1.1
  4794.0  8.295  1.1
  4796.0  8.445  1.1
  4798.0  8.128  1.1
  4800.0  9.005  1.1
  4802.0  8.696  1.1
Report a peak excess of 1.0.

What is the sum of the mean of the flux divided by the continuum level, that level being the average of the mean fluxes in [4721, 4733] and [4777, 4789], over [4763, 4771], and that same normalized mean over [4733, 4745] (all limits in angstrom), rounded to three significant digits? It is 2.10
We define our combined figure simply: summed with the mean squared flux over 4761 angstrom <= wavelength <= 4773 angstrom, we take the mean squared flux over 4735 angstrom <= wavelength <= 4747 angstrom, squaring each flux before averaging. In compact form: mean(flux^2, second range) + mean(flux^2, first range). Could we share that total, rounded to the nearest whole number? 135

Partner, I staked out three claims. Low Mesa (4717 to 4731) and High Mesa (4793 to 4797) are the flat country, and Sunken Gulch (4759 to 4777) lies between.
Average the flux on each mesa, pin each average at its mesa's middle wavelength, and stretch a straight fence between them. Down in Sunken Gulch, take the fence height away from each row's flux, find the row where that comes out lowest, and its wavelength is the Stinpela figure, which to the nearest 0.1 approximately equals 4776.0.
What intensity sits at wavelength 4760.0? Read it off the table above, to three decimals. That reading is 7.384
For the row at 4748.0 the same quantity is 8.373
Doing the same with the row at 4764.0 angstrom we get 7.678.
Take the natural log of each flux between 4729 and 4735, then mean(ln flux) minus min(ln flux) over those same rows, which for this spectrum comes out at 0.23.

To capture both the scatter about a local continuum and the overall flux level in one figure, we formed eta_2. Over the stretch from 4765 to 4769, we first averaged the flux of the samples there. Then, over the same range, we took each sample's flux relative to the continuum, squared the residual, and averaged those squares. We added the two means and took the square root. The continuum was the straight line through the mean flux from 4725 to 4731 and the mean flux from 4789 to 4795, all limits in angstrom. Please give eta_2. 3.32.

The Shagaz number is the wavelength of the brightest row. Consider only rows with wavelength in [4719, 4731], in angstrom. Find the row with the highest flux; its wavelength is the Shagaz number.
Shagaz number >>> 4722.0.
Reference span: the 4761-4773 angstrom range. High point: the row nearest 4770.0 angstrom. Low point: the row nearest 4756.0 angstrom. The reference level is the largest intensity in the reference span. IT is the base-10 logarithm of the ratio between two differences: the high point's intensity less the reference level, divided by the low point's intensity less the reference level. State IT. 0.30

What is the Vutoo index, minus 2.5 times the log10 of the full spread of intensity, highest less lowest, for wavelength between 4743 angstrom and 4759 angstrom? -1.2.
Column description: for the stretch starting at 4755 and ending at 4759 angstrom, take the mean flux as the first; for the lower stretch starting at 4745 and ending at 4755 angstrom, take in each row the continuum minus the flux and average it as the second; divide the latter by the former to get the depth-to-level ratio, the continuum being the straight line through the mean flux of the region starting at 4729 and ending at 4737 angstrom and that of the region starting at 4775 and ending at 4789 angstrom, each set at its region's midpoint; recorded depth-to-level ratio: 0.09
